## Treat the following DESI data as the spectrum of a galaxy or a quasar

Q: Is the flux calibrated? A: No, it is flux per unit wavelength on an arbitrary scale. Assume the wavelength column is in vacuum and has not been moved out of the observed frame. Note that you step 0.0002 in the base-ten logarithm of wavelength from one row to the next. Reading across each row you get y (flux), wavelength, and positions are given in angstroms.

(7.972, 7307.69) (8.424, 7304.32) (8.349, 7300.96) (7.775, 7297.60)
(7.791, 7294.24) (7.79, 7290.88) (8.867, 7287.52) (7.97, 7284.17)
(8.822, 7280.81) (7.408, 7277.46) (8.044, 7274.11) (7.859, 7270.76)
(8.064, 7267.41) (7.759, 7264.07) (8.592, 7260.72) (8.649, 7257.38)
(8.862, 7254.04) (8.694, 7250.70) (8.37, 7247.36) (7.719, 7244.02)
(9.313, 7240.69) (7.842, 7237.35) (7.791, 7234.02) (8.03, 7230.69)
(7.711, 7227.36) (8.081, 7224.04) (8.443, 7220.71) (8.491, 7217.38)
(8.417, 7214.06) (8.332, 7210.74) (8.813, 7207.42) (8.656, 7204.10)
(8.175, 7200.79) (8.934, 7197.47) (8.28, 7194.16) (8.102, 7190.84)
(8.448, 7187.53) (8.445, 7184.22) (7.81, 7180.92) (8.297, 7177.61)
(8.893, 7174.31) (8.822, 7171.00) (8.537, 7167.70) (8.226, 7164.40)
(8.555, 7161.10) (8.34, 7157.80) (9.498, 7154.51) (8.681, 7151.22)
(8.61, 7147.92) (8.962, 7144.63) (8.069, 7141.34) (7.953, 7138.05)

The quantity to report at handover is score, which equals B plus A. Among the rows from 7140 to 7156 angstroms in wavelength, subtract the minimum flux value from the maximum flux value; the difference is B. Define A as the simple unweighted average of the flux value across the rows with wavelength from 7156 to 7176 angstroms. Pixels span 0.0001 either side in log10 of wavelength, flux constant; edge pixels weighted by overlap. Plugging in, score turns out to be 9.99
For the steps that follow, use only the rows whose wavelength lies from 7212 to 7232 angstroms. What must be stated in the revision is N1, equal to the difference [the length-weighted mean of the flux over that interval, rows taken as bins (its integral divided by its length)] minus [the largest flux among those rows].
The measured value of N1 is -0.29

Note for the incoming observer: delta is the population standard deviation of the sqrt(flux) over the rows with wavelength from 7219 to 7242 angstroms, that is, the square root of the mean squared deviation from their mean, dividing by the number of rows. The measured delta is 0.089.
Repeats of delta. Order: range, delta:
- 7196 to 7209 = 0.049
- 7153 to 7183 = 0.077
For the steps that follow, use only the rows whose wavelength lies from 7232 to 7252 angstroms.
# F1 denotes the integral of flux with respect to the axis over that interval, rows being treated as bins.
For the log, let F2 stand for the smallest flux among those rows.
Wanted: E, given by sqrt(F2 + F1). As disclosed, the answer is 13.2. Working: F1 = 165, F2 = 7.719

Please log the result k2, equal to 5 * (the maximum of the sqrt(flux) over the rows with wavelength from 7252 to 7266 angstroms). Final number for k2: 14.9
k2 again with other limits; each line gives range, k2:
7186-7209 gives 14.9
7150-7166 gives 15.4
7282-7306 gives 14.9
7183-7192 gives 14.5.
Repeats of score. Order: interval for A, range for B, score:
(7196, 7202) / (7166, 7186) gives 9.64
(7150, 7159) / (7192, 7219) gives 9.60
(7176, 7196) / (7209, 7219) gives 8.39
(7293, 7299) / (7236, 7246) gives 9.38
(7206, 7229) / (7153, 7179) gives 9.60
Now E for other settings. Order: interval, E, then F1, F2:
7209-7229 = 13.1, 165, 7.711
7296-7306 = 9.5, 82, 7.775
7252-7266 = 11.2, 119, 7.759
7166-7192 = 15.1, 219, 7.81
